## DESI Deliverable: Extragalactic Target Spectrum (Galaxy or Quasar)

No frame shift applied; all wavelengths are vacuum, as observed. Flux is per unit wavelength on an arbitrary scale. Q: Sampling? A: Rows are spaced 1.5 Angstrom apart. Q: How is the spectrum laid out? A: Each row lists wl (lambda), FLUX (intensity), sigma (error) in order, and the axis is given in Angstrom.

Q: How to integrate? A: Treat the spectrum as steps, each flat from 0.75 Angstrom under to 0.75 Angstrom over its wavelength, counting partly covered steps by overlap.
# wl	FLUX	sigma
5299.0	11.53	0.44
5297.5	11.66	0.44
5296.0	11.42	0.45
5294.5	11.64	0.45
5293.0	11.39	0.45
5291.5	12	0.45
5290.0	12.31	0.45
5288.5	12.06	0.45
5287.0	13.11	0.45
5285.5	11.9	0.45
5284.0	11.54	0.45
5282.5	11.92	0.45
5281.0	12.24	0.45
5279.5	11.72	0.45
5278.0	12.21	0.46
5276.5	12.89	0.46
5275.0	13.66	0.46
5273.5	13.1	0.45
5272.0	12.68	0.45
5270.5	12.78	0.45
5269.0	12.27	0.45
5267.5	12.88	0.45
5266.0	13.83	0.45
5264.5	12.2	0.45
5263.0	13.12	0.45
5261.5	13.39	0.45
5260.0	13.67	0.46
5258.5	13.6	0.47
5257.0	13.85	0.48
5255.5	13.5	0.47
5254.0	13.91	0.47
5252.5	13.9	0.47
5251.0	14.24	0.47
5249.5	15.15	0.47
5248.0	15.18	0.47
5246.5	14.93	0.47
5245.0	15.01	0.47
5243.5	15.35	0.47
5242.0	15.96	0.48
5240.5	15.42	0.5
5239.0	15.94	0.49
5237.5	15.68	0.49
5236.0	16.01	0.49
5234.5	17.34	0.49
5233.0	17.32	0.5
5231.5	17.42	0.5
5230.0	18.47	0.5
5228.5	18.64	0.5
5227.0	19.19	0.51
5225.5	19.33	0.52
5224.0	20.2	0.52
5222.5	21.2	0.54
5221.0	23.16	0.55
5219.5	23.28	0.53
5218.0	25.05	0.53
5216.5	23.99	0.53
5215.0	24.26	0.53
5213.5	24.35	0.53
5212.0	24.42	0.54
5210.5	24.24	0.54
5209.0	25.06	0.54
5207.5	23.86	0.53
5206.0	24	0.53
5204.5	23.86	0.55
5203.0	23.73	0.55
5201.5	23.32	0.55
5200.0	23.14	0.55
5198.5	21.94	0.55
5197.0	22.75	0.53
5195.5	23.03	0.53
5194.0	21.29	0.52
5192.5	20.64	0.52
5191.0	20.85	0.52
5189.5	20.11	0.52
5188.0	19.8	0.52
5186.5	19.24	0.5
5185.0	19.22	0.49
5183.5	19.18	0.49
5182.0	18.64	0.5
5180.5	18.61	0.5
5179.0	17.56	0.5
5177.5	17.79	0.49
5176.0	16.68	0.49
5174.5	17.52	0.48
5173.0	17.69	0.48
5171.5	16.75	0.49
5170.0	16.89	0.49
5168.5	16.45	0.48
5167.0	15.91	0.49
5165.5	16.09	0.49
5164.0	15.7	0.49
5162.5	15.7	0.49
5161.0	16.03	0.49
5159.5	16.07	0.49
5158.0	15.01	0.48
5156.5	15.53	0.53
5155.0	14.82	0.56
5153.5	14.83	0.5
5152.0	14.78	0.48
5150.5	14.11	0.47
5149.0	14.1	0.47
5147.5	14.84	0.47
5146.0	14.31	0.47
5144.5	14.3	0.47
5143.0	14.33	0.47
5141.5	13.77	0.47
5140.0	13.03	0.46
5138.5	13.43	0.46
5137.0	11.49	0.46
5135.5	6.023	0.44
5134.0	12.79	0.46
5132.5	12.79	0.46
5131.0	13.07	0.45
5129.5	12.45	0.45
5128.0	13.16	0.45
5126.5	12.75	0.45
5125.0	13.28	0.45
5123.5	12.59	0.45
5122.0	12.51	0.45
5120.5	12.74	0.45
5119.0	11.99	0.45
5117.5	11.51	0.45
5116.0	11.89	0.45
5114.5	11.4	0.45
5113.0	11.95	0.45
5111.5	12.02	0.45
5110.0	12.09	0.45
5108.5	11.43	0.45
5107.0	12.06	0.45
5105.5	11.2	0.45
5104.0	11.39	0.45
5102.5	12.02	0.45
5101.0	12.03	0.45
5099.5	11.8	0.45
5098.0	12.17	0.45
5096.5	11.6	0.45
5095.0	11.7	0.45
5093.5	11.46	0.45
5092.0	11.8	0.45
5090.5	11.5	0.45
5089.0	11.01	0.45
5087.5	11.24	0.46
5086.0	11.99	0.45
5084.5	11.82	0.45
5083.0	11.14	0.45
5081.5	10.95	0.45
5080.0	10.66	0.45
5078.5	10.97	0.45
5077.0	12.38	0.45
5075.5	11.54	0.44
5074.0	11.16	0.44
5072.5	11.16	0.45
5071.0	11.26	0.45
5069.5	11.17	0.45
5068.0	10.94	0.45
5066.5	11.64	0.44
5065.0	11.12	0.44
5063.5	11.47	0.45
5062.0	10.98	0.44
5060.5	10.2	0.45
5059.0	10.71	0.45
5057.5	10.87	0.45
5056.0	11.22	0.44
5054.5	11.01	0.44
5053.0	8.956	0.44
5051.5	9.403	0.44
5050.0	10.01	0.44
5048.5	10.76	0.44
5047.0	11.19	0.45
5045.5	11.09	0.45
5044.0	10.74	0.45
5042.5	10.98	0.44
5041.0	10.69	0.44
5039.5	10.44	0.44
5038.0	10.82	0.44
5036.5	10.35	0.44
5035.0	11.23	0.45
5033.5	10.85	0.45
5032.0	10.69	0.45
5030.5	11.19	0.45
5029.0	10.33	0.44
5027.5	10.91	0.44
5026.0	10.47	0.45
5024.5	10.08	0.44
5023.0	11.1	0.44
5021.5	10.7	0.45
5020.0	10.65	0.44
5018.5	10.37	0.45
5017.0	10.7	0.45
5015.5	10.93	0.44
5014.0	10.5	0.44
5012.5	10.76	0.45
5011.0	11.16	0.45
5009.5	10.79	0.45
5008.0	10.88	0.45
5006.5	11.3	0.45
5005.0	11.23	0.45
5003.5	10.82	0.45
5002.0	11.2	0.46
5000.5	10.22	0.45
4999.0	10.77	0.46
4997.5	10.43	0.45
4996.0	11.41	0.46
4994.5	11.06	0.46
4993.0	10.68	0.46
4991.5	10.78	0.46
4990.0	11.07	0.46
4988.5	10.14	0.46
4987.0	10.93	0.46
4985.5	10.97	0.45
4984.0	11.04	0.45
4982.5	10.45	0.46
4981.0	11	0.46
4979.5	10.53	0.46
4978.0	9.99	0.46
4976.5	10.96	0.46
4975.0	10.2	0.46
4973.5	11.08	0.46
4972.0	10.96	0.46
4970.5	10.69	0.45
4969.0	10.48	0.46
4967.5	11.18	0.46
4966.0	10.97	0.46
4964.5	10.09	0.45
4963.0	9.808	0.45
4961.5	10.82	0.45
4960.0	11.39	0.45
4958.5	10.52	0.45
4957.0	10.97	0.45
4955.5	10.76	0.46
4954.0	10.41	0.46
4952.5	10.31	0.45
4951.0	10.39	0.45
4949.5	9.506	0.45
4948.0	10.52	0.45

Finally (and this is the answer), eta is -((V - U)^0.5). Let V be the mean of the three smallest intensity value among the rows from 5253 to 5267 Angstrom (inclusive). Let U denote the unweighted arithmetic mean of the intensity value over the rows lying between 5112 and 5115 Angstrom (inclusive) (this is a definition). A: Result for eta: -1.1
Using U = 11.7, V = 12.9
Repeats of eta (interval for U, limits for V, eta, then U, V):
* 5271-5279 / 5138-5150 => -0.7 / 12.9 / 13.4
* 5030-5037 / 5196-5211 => -3.4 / 10.9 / 22.6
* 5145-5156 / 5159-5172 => -1.1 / 14.5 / 15.8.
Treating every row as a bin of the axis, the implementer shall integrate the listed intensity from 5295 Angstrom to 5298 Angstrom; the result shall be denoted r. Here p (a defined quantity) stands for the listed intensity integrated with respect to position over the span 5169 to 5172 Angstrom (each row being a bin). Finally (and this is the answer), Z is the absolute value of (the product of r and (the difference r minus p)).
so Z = 546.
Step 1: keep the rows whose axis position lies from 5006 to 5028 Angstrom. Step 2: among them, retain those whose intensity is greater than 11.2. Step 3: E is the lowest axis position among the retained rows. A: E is 5006.5 Angstrom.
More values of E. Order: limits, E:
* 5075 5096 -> 5075.5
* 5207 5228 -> 5207.5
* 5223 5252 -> 5224.0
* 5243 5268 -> 5243.5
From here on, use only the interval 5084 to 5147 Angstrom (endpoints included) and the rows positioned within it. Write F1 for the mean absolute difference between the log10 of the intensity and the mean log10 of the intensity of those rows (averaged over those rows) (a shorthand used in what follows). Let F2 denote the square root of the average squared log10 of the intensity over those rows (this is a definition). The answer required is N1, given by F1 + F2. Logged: 1.11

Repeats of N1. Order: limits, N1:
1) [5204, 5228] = 1.39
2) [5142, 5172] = 1.21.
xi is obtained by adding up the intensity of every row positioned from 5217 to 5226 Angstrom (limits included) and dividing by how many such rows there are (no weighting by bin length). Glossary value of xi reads 22.0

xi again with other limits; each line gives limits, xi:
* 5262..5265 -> 12.7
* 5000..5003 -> 10.7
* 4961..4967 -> 10.4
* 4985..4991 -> 10.8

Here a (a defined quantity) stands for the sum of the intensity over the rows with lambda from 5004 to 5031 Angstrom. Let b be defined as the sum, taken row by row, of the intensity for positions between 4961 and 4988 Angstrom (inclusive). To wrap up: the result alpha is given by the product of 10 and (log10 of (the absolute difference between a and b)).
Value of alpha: 3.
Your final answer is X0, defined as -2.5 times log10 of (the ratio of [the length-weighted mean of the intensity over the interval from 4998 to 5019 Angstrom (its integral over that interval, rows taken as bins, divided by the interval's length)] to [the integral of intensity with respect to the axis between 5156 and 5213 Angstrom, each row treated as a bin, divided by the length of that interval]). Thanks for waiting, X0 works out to 0.6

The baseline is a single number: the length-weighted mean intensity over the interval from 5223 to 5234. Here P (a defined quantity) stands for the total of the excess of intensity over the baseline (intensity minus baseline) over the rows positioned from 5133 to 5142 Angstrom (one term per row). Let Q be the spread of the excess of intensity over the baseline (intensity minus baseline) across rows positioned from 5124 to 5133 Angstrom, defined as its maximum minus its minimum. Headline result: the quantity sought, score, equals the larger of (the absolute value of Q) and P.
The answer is 0.83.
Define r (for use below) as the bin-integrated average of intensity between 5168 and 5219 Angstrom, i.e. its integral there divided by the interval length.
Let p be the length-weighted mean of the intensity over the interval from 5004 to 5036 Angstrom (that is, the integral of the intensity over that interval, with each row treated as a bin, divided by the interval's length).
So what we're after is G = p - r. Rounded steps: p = 10.8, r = 21.1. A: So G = -10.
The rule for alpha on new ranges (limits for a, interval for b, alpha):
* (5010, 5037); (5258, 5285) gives 16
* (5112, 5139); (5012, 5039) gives 14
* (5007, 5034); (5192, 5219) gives 24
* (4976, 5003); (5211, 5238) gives 22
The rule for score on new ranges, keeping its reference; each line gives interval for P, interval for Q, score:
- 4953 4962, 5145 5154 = 0.74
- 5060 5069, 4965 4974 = 0.70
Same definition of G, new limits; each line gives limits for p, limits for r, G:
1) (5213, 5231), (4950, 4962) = 11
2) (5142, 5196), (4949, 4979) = 6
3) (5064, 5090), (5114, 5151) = -1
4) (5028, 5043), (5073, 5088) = -1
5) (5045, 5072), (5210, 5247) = -9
